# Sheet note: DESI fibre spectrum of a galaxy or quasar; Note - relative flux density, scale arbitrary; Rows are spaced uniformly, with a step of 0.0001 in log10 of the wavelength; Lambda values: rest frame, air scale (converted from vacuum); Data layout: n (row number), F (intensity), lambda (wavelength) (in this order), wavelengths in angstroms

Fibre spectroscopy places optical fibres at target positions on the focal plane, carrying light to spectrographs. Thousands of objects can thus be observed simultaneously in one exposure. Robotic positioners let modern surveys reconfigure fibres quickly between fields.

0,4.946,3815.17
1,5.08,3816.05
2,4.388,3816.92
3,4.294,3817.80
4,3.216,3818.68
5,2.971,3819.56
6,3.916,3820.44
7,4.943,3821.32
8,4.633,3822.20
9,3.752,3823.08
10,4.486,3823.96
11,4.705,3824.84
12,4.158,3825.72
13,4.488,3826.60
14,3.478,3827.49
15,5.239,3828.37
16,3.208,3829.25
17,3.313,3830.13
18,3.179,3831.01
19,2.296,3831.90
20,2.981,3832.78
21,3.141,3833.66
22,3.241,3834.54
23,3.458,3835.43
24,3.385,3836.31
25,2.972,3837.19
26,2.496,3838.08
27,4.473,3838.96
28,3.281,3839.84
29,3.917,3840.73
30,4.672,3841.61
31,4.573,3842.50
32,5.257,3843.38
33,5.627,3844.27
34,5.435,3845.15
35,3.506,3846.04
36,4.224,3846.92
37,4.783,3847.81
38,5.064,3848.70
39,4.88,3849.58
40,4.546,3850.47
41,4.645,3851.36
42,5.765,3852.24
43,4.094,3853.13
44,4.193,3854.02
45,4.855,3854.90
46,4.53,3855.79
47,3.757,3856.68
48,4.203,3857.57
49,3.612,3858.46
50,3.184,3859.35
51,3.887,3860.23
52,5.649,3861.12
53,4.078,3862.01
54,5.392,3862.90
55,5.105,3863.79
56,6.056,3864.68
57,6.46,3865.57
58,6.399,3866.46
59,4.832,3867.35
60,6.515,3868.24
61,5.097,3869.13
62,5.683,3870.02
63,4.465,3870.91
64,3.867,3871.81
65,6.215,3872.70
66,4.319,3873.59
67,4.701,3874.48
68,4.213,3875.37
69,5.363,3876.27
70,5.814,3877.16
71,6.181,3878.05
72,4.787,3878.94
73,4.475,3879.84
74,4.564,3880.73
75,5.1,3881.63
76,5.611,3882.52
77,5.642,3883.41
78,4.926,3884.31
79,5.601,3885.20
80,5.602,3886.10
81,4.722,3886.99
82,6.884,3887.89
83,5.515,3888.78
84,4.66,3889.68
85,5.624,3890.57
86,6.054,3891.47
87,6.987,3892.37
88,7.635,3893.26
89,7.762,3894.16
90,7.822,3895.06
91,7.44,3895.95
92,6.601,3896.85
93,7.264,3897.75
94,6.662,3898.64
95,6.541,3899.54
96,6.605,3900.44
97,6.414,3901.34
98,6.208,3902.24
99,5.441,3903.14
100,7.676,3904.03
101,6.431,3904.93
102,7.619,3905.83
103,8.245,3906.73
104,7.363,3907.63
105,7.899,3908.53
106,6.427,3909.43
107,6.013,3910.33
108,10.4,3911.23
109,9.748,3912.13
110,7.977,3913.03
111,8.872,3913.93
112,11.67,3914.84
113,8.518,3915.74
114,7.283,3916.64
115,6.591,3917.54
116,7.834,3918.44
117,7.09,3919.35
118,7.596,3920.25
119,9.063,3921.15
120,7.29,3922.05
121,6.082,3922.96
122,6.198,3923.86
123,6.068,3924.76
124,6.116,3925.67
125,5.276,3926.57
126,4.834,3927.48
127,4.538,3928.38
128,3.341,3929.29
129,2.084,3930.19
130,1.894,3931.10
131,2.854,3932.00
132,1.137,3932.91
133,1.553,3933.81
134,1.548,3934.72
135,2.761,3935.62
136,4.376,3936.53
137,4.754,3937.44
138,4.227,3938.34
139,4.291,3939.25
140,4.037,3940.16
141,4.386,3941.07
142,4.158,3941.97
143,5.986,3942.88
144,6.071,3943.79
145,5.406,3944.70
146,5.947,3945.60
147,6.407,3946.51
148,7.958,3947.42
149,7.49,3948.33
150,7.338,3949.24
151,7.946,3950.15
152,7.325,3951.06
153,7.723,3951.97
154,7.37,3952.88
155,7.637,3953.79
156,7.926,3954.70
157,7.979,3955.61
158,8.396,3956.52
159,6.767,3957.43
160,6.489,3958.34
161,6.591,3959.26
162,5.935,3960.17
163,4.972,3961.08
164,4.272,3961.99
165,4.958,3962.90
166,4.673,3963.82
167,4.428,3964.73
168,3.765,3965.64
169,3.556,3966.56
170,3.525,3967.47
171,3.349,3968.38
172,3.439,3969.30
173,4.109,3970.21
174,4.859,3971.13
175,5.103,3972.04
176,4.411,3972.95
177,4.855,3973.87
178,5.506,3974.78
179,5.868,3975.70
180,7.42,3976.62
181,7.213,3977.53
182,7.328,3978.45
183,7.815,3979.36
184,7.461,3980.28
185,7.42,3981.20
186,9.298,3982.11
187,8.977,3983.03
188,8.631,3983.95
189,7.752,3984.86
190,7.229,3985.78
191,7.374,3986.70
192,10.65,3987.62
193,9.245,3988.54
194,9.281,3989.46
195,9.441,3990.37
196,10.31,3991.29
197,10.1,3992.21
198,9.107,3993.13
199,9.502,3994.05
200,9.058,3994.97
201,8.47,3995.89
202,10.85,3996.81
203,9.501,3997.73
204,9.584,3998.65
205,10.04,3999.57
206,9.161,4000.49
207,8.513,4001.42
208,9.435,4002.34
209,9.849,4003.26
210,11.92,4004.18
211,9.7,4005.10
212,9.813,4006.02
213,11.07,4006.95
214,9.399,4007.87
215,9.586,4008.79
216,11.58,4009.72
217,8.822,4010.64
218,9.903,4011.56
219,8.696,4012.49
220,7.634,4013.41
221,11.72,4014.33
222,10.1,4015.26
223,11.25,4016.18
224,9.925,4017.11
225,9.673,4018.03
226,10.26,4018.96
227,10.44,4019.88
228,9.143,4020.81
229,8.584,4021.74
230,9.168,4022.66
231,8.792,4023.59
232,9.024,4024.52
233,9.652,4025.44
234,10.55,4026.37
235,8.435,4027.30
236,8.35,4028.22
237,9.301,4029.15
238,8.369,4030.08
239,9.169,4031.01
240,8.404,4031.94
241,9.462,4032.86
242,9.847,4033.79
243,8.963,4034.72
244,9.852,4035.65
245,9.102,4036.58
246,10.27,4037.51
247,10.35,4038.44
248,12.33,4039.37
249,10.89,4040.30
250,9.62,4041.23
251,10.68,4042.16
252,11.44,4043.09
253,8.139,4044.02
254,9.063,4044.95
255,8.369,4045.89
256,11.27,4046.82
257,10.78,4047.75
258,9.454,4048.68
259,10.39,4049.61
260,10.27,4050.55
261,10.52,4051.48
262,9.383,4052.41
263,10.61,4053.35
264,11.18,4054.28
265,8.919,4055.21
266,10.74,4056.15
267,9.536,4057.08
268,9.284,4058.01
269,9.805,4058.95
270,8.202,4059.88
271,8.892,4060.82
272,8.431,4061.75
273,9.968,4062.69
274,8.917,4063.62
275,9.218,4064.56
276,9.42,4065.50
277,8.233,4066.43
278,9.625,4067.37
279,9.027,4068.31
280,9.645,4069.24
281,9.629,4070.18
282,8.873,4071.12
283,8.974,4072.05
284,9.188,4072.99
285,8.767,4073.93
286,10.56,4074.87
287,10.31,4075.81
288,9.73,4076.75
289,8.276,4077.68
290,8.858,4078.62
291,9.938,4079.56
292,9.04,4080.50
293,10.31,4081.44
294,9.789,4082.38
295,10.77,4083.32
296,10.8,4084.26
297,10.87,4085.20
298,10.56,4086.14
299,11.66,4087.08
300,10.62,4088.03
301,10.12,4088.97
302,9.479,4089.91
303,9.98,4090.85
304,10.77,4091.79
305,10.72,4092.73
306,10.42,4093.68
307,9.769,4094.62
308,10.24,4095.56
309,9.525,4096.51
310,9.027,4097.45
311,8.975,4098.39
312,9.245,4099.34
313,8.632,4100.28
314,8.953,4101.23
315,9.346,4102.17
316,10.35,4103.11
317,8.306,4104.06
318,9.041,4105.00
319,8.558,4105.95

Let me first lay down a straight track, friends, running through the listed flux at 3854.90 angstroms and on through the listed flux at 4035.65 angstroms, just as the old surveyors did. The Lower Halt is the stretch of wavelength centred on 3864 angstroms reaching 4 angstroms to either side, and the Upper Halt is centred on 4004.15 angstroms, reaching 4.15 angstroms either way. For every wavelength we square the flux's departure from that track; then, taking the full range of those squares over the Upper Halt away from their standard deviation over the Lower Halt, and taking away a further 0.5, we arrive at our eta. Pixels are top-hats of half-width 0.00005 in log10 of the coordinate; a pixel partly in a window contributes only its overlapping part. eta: -8.4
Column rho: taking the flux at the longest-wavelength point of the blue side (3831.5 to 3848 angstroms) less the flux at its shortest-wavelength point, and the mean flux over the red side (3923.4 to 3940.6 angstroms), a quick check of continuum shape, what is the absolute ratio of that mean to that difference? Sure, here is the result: 1.5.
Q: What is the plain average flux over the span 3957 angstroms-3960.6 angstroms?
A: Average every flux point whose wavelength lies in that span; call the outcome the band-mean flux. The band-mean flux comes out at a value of 6.4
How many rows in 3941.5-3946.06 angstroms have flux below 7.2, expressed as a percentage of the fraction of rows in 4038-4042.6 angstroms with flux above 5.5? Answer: 500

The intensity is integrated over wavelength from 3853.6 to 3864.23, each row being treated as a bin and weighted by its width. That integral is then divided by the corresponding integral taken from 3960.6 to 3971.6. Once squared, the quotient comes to 1.0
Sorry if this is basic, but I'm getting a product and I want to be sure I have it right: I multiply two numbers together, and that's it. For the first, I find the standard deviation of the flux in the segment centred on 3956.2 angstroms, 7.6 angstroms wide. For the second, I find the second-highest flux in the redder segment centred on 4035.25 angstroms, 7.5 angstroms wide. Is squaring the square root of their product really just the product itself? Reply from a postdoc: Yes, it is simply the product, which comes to 7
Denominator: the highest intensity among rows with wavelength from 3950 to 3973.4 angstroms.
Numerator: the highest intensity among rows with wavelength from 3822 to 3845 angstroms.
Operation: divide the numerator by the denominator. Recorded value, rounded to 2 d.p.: 0.67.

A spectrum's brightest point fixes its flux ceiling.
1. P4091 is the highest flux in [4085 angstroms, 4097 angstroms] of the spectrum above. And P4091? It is 11.66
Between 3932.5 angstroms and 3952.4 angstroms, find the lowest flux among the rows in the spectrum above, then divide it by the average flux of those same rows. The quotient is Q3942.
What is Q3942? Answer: 0.2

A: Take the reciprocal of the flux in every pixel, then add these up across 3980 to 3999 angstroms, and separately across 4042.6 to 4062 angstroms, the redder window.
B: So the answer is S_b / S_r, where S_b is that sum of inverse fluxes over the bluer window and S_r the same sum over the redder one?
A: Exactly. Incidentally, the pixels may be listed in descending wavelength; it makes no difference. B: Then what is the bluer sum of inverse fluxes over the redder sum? 1.1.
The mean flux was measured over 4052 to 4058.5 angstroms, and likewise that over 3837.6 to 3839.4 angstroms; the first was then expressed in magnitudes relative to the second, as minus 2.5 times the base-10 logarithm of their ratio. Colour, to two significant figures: -1.1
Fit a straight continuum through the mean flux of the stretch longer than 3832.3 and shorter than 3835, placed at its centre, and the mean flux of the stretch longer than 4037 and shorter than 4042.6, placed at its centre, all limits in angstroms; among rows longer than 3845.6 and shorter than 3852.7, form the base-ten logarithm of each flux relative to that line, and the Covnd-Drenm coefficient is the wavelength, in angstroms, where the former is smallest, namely 3846.04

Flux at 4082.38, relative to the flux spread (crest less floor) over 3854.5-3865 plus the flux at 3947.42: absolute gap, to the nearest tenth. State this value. 1.0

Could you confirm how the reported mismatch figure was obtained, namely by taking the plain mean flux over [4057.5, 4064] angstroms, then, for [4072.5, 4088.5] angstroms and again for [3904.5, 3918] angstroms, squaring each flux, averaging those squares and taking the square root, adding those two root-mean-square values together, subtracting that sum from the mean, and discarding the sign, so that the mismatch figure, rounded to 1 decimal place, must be 9.2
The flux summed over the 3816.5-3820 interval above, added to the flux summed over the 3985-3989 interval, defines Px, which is 49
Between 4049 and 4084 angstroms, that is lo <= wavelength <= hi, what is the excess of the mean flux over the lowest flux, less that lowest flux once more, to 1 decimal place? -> -6.9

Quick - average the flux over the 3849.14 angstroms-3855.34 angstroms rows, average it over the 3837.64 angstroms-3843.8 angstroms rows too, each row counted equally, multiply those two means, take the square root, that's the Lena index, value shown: 4.4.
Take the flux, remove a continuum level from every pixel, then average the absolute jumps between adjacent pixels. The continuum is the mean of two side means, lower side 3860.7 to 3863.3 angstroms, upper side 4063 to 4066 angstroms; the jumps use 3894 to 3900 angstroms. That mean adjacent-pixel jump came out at 0.44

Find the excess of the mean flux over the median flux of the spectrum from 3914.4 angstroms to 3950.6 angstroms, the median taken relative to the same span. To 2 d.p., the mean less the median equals -0.47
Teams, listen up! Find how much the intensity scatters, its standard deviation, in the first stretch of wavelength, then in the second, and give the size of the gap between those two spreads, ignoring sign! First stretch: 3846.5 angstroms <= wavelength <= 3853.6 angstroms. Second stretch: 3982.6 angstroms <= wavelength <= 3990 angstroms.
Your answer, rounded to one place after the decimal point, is 0.6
